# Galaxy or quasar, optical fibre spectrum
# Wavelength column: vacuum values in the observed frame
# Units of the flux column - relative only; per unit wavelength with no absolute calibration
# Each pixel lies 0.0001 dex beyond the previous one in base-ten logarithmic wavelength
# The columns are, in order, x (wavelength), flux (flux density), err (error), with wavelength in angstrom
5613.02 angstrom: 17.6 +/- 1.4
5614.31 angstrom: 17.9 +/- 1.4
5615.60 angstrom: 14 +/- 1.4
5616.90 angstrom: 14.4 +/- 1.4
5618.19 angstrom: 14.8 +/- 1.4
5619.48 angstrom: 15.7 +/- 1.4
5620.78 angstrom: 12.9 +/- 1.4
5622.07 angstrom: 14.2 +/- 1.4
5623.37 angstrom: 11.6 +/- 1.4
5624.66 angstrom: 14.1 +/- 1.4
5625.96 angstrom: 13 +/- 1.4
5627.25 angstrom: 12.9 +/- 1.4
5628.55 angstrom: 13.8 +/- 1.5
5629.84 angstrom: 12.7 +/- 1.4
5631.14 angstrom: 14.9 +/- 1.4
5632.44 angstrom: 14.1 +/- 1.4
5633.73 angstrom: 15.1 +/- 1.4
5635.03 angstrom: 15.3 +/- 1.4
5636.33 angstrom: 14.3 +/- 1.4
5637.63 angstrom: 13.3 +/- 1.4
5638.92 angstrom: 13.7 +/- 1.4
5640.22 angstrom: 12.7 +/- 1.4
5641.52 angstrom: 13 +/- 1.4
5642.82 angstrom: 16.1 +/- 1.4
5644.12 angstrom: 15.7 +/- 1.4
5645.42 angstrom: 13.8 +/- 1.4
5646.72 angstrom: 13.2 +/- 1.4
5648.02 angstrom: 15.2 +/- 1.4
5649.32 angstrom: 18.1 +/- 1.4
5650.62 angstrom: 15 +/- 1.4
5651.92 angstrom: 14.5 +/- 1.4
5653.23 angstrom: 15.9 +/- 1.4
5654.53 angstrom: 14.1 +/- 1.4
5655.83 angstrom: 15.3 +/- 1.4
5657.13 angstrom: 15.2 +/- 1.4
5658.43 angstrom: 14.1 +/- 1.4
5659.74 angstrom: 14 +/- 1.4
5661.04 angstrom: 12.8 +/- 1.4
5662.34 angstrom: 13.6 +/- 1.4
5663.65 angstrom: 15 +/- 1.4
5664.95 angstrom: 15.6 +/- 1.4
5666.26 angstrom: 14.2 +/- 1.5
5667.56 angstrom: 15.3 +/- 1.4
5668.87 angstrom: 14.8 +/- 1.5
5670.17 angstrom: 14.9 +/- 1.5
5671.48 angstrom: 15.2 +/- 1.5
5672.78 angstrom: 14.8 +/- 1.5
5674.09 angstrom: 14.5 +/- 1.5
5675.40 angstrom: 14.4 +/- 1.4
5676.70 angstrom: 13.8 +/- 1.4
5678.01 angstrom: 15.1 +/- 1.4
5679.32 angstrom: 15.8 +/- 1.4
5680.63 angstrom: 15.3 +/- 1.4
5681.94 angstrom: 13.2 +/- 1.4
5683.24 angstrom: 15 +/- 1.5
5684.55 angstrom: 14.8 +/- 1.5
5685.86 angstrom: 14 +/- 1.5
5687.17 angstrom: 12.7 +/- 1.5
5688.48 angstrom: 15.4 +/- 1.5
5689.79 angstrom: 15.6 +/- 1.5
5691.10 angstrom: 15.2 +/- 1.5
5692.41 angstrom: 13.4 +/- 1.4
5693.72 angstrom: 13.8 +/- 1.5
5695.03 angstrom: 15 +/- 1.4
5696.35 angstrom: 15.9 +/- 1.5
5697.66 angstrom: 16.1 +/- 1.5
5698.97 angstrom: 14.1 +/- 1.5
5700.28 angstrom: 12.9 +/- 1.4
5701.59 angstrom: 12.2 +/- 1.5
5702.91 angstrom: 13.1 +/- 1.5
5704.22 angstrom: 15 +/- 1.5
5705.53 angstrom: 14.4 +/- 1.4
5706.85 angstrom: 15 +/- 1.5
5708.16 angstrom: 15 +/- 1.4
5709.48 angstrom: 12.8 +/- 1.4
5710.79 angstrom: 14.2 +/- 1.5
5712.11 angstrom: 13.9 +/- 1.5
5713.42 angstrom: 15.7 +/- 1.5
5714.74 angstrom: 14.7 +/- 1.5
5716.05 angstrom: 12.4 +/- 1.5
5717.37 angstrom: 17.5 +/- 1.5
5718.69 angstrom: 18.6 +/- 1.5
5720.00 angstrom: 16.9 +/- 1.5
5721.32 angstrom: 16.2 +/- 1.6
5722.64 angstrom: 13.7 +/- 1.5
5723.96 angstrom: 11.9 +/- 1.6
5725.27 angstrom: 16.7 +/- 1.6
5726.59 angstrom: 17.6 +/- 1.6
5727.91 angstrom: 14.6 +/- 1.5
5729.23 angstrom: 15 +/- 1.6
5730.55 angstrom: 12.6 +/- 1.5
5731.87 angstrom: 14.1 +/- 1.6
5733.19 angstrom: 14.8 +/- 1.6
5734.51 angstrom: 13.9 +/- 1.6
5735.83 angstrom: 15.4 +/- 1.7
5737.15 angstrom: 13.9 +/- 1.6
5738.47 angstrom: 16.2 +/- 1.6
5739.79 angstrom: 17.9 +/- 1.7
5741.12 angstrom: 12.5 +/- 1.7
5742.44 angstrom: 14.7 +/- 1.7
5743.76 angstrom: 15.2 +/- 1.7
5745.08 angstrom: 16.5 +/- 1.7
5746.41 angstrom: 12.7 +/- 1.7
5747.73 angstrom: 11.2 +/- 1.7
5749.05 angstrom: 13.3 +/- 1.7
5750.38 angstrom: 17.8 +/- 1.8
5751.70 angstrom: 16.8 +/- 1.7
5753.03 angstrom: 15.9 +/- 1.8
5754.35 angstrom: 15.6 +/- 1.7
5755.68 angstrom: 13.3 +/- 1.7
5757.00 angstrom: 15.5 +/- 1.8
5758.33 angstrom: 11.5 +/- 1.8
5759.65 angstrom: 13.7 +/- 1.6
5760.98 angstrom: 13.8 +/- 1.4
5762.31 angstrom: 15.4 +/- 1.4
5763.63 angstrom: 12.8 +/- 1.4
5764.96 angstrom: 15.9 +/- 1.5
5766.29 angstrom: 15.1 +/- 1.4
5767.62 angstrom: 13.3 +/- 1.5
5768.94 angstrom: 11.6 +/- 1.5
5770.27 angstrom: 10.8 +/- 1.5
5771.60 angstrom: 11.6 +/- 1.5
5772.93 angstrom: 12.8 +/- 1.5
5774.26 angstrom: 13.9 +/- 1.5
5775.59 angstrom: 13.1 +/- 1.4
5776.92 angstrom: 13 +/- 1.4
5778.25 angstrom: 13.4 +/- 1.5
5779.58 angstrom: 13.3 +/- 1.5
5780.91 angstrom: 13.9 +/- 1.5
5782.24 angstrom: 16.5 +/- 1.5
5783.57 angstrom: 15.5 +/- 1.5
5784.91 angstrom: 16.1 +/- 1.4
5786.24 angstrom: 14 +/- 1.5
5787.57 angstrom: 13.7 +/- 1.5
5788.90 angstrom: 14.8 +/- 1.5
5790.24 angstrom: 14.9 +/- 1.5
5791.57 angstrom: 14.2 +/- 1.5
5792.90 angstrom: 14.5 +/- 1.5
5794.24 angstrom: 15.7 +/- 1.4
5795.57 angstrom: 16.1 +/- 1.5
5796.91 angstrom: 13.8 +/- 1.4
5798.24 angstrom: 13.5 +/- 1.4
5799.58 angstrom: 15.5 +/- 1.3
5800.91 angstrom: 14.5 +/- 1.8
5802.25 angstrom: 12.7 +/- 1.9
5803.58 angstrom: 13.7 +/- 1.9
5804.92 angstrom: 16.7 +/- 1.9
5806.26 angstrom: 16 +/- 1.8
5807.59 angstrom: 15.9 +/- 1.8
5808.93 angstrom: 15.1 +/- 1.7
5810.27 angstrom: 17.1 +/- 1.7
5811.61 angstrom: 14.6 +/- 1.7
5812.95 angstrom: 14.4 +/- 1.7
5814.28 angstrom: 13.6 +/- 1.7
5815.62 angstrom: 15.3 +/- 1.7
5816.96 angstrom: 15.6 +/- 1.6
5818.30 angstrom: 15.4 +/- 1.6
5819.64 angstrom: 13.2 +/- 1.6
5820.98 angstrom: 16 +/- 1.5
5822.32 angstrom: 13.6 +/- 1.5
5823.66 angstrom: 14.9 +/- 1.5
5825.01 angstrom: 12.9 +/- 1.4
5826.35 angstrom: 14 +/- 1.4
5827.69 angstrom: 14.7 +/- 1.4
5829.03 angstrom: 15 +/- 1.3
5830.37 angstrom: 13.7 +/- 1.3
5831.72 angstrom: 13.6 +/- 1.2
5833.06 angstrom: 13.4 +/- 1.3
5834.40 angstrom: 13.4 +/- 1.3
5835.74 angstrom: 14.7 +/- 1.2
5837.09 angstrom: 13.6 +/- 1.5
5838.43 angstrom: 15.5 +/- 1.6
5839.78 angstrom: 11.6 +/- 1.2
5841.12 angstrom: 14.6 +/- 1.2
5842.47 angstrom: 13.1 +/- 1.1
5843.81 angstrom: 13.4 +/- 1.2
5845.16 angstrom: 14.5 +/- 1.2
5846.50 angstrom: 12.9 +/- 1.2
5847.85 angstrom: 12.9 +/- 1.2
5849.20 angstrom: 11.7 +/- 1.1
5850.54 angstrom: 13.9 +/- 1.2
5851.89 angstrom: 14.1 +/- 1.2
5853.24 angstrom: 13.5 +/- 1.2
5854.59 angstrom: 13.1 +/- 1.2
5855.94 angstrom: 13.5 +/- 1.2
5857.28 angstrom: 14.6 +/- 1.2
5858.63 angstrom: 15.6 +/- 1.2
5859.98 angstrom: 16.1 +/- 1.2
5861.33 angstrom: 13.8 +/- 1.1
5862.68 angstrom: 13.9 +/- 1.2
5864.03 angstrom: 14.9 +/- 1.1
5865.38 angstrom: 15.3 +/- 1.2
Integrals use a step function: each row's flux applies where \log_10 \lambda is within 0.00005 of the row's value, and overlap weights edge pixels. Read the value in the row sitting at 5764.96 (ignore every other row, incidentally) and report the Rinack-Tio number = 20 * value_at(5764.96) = 318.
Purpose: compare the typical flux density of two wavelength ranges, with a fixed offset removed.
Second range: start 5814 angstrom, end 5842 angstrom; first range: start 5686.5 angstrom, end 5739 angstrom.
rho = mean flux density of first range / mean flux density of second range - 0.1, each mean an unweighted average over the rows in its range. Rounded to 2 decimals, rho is 0.94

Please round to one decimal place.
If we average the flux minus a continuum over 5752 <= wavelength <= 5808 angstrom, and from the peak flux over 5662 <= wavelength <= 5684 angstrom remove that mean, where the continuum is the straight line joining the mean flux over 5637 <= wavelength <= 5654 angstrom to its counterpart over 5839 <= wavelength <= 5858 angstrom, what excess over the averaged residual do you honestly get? 15.4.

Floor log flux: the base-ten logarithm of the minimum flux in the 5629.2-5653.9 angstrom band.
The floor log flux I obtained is 1.104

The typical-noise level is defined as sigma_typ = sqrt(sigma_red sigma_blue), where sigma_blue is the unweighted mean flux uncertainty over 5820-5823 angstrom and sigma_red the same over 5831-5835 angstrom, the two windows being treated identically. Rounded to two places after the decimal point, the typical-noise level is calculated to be 1.38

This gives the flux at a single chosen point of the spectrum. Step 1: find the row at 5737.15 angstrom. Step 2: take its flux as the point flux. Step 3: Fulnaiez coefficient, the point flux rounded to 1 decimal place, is 13.9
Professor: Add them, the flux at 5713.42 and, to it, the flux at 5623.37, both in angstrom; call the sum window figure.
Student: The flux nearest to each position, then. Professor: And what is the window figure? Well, 27.3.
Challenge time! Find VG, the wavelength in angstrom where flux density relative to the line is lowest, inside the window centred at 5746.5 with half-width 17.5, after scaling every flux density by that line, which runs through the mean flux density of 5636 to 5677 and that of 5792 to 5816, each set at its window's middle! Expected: 5747.73 angstrom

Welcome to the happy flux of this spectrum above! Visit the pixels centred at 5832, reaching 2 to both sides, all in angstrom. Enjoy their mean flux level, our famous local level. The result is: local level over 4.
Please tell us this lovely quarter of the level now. 3.39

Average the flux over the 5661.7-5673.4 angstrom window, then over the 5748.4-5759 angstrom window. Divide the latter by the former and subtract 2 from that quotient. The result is -0.99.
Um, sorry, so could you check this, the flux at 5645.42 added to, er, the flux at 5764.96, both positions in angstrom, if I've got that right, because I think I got 29.7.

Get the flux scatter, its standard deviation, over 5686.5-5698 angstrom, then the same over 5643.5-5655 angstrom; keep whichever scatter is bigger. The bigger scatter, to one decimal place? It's 1.4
